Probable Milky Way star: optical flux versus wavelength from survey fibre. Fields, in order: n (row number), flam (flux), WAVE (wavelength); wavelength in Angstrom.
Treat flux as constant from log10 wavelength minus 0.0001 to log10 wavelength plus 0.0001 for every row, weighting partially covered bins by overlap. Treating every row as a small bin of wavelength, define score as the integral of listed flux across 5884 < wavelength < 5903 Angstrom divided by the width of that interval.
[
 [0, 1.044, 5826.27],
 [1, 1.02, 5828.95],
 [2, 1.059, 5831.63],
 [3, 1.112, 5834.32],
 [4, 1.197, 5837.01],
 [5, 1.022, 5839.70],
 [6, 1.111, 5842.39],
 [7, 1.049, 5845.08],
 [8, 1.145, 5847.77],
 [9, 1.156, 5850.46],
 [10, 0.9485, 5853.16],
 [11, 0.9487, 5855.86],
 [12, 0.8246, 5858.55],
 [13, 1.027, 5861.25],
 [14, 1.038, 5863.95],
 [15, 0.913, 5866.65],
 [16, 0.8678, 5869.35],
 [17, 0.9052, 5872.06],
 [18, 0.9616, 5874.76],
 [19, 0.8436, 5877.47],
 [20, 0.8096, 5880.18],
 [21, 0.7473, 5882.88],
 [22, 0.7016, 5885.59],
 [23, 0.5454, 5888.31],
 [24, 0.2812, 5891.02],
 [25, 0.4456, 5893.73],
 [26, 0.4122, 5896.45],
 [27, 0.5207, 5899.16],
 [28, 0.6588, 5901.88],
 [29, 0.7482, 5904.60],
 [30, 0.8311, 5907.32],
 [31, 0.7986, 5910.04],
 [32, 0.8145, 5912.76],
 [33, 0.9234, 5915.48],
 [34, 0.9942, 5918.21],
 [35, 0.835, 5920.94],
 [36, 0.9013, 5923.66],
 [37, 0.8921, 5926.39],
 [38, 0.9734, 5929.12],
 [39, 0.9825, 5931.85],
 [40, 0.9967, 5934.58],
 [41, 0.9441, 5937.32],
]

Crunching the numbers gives 0.51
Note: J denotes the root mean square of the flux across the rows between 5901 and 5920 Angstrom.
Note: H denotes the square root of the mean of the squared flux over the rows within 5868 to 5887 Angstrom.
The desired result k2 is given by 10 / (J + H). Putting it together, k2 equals 6.0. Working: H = 0.84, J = 0.83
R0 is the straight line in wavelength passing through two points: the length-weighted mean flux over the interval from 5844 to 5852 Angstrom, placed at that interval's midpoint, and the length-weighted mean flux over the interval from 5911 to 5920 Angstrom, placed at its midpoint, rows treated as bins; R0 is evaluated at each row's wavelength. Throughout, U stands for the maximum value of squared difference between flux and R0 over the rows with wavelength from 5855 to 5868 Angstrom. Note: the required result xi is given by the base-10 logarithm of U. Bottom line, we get -1.18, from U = 0.07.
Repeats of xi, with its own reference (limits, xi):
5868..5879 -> -1.49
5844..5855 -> -1.65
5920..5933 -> -1.76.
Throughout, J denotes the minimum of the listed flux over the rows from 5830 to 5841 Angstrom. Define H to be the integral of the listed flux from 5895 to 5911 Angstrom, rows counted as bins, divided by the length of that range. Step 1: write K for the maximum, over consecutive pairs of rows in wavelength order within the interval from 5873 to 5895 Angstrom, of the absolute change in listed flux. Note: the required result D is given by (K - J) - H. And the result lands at -1.41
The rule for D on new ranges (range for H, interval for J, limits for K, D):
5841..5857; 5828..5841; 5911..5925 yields -1.92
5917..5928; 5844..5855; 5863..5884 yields -1.73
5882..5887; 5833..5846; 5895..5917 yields -1.60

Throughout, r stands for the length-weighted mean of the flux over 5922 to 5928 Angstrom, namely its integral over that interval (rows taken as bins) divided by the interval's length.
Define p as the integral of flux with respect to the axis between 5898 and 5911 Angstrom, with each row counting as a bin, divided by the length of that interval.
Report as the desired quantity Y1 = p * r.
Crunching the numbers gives 0.64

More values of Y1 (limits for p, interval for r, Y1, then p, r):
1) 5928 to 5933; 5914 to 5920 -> 0.93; 0.98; 0.95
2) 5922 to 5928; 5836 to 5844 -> 0.99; 0.90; 1.10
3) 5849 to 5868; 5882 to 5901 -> 0.51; 0.98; 0.52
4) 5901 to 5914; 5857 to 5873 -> 0.72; 0.77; 0.93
